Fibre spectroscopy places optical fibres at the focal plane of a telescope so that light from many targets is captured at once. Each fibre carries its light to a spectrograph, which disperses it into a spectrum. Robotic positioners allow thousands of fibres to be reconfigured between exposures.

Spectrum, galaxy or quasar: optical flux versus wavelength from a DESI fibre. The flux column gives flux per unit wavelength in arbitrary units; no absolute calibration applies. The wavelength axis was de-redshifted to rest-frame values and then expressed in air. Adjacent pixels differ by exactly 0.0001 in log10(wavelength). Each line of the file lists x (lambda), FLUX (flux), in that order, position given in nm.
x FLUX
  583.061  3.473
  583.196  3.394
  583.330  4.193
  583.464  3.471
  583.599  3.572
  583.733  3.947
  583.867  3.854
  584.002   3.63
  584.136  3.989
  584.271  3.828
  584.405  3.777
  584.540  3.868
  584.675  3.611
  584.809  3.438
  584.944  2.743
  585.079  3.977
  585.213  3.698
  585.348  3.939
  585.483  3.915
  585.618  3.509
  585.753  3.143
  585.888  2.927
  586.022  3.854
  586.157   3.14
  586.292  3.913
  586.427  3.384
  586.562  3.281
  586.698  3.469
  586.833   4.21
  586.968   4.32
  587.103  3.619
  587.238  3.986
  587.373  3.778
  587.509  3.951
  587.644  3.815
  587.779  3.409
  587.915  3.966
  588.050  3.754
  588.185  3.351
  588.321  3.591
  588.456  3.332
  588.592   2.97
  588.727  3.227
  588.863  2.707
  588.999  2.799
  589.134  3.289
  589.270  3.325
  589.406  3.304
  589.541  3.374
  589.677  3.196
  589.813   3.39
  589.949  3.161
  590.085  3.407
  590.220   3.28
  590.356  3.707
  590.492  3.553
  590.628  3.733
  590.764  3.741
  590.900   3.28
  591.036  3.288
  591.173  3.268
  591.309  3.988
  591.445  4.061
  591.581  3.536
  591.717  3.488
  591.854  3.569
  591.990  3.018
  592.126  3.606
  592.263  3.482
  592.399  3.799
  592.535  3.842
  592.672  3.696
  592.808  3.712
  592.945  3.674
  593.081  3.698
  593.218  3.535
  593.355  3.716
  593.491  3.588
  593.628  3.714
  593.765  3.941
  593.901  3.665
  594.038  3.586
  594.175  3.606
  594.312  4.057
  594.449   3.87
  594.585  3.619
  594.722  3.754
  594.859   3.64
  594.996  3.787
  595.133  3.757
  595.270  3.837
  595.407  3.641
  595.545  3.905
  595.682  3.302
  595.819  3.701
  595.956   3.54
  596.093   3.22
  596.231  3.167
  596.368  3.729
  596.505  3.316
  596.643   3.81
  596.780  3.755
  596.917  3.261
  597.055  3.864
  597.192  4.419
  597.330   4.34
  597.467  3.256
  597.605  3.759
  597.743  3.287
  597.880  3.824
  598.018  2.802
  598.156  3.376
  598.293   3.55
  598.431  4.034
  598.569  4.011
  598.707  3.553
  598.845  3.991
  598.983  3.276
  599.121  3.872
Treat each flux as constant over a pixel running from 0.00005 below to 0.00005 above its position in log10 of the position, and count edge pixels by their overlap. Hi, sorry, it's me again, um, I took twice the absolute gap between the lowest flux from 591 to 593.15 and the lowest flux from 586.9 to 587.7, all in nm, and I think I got 1.2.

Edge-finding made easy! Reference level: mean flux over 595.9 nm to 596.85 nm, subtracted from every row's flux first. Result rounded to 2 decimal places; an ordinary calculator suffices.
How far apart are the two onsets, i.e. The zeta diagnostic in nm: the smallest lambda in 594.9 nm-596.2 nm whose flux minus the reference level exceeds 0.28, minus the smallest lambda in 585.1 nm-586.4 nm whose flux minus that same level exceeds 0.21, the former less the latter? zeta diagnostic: 9.65 nm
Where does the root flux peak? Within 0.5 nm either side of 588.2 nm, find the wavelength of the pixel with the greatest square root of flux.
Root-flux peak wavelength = 587.915 nm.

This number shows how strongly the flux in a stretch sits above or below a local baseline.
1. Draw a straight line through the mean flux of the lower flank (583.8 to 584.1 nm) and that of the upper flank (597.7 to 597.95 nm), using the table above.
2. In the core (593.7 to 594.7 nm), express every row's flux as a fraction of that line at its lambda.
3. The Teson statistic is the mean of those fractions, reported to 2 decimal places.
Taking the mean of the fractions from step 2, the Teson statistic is 1.04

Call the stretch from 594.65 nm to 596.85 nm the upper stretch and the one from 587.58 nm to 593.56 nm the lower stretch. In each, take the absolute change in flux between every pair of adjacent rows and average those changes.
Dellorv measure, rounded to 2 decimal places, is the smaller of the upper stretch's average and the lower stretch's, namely 0.23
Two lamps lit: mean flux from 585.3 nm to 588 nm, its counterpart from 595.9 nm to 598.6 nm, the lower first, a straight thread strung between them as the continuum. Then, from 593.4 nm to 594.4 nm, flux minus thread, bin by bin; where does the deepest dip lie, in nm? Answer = 593.491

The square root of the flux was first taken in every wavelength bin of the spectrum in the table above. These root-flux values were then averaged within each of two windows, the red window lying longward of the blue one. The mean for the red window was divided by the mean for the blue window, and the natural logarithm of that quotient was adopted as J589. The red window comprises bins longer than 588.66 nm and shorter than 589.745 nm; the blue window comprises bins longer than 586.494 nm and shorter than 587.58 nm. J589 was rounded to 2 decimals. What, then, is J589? -0.10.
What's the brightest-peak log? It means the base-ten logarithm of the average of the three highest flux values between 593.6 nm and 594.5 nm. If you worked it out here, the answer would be 0.597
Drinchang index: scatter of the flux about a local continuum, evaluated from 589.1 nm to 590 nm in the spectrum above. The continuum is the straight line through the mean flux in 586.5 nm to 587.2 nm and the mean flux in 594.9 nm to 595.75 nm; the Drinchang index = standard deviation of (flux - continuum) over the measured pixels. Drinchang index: 0.08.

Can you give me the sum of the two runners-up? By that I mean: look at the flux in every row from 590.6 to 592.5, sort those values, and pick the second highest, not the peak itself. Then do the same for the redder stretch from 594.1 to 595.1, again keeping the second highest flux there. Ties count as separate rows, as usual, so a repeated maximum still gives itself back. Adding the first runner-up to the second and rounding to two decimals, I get 7.86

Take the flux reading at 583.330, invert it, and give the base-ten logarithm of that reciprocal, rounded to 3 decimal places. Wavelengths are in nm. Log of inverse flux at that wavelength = -0.623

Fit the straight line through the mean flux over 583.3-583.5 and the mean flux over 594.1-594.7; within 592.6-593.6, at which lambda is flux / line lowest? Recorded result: 593.218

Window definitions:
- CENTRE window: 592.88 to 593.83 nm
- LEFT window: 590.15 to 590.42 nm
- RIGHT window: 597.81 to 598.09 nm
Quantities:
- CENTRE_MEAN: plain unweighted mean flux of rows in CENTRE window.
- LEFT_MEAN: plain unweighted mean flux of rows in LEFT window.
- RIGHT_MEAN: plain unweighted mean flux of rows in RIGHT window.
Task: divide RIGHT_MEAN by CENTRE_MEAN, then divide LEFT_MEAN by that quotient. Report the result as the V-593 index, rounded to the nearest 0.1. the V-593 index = 3.9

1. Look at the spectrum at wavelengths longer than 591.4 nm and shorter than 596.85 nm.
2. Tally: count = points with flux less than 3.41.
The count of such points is 5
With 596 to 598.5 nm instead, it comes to 8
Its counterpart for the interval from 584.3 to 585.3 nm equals 1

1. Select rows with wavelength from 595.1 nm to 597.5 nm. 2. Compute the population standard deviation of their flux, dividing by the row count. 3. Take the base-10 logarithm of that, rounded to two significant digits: -0.45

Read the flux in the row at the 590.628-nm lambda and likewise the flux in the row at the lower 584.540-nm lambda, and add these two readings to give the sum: 7.60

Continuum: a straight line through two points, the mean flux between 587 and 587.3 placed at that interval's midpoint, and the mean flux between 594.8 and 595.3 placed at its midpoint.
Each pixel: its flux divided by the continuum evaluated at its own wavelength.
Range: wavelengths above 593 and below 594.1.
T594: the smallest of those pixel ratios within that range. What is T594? 0.94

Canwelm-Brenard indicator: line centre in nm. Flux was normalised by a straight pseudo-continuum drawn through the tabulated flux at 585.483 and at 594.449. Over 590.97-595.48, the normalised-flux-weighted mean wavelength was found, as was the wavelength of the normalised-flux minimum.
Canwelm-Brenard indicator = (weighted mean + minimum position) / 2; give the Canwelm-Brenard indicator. 592.62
